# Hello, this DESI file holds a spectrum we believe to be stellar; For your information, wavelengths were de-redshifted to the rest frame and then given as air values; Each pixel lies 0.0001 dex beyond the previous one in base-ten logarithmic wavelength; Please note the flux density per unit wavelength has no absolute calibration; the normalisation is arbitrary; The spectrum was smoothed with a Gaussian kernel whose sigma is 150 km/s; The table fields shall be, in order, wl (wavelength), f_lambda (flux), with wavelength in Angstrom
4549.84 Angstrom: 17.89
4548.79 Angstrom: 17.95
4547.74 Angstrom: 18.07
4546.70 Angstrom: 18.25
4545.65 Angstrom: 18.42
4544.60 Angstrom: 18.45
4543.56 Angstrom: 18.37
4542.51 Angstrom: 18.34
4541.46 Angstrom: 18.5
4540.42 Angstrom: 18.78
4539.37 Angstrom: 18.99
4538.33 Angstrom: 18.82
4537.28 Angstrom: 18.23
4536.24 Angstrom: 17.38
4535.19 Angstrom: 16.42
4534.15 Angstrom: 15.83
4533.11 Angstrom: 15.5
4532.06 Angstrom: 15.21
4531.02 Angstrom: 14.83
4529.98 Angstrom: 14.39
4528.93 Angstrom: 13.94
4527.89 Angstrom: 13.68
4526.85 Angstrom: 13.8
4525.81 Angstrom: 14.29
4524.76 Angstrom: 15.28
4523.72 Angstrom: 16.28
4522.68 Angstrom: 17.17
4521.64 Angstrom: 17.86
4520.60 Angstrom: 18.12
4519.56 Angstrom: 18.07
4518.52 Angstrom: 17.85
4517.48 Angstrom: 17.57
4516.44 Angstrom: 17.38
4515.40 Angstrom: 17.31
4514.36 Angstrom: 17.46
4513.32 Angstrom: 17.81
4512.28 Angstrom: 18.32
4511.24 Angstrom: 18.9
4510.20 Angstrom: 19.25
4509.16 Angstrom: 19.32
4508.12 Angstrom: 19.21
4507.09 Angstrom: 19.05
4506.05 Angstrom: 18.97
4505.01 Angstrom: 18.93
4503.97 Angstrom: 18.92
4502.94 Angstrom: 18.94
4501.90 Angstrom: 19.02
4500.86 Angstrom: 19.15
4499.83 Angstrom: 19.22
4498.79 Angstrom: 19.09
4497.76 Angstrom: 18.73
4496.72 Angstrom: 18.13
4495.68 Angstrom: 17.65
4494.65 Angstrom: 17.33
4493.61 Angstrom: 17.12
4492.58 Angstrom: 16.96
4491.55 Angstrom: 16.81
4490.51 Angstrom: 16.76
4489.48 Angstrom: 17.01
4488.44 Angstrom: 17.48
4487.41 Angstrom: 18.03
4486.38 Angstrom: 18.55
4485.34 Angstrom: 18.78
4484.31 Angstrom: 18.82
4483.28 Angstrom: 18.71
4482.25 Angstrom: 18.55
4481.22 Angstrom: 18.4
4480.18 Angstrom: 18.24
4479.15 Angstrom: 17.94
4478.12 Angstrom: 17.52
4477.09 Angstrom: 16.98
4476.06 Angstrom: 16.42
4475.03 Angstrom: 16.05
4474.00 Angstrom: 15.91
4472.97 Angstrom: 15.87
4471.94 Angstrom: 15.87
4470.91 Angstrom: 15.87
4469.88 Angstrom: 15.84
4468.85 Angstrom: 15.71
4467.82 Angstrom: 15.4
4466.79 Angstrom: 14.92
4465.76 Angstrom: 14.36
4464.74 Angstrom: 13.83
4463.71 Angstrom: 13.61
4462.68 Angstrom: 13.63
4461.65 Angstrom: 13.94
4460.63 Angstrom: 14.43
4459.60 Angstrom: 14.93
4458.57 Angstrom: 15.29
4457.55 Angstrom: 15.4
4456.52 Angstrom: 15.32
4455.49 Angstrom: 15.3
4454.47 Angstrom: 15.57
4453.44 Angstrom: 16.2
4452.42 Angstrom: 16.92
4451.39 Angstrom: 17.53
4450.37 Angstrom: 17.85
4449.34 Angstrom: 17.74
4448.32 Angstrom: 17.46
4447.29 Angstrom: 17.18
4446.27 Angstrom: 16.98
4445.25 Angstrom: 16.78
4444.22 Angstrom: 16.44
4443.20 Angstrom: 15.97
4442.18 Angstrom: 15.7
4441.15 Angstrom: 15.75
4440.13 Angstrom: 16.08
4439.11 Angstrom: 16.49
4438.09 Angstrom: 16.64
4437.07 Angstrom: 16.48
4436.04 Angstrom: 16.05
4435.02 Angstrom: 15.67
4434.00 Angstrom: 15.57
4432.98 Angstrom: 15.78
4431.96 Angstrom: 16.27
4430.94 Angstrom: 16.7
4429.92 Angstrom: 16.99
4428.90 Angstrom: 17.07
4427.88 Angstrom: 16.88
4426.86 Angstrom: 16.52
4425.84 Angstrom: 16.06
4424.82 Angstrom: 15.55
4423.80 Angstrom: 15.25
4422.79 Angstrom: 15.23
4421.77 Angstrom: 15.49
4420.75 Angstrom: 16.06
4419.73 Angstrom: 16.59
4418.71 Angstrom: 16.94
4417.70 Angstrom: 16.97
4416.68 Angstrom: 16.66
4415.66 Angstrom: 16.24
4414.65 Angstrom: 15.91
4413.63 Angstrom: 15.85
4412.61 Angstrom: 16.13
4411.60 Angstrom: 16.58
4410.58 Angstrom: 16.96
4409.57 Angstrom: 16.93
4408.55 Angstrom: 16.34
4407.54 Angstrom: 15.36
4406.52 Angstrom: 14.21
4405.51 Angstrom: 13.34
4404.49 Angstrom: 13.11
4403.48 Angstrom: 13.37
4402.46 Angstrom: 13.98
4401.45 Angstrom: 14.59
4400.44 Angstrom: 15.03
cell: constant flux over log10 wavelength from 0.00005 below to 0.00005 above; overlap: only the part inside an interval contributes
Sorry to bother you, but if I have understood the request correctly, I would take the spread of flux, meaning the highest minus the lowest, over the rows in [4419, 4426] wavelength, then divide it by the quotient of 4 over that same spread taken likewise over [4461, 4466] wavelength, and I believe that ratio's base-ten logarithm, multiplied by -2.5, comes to 1.5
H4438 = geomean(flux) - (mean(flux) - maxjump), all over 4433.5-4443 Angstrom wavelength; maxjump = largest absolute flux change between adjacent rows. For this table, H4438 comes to 0.4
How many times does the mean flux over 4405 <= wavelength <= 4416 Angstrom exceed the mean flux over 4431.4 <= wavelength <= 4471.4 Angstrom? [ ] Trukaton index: 1.00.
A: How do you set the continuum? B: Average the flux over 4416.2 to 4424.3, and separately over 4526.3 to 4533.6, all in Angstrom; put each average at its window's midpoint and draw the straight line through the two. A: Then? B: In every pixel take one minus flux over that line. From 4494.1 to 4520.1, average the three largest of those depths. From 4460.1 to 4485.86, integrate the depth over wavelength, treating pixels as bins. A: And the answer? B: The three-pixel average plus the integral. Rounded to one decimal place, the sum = -1.7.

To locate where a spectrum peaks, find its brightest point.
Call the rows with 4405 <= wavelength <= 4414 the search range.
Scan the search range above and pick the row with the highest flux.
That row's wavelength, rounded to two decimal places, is 4410.58 Angstrom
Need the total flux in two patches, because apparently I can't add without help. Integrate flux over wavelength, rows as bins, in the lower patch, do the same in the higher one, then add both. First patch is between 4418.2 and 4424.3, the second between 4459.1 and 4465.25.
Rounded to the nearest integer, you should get 184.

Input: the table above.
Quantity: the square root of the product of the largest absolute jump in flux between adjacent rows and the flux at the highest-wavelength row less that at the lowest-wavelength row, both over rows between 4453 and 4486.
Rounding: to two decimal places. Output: 1.27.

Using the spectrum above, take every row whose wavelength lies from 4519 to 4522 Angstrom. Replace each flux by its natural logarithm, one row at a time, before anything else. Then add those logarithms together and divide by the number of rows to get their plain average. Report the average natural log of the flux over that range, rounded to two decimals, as 2.89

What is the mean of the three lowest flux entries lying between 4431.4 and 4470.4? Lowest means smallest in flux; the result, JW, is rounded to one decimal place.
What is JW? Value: 13.7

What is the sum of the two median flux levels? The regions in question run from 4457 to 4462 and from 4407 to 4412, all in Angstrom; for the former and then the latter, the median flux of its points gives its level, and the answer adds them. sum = 31.5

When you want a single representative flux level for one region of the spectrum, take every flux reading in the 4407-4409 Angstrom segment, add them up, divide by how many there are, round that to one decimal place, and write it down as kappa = 15.8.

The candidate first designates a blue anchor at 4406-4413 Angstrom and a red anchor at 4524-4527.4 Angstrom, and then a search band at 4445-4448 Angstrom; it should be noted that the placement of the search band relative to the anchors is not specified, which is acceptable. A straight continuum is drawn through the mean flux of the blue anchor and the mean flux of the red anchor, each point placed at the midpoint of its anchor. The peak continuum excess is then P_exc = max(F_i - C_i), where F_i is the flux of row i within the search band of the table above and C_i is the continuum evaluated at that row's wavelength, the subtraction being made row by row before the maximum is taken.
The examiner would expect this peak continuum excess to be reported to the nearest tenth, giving 1.6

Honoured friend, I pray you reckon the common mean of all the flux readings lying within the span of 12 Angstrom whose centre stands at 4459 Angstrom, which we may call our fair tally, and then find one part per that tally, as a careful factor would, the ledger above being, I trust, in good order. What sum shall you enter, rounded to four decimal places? 0.0676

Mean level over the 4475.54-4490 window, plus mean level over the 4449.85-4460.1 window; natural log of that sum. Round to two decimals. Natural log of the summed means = 3.53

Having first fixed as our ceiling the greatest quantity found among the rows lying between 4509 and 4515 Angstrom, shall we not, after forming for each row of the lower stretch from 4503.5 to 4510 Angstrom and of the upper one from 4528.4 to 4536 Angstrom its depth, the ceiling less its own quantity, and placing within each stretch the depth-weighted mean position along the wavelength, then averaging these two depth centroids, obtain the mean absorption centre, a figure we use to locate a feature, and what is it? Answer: 4518.6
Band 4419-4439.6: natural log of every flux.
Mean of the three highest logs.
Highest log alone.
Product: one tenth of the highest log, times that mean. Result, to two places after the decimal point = 0.80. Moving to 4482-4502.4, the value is 0.87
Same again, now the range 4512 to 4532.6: 0.84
